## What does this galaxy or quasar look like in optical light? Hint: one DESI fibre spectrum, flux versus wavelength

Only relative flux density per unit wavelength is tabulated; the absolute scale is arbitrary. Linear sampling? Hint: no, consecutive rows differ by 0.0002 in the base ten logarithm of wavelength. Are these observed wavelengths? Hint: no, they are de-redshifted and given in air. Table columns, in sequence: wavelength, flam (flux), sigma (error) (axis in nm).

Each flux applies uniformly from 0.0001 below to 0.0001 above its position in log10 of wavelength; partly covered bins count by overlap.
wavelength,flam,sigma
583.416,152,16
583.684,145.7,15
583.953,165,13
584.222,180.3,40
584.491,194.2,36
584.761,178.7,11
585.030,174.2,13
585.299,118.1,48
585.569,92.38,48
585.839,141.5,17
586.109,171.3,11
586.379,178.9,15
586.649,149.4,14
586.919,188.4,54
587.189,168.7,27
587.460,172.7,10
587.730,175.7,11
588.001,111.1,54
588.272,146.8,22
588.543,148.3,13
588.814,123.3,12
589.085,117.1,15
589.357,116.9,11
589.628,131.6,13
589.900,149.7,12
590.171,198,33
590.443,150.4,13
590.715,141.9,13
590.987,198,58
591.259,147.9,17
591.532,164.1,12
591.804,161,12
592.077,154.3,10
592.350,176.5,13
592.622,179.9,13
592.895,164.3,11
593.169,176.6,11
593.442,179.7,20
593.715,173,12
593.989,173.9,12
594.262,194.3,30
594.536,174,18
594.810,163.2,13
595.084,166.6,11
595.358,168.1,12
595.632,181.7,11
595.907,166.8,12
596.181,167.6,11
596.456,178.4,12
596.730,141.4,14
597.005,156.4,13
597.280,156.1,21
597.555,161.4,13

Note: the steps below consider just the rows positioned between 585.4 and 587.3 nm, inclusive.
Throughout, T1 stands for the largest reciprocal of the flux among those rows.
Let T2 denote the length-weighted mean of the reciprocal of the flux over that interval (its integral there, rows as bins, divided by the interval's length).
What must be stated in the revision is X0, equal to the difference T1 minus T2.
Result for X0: 0.0040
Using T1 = 0.0108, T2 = 0.0068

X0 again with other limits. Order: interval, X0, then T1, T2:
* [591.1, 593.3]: 0.0007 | 0.0068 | 0.0061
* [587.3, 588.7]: 0.0022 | 0.0090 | 0.0068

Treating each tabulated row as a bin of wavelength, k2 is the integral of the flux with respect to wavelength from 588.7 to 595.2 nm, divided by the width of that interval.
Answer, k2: 162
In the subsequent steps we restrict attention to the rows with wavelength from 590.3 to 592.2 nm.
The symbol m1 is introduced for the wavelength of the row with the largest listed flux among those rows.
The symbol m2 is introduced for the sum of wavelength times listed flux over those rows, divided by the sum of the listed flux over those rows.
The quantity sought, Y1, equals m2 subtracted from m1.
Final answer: -0.28 nm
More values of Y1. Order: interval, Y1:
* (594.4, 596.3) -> 0.27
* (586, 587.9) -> 0.00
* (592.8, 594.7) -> 0.53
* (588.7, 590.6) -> 0.47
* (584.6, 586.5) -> 0.80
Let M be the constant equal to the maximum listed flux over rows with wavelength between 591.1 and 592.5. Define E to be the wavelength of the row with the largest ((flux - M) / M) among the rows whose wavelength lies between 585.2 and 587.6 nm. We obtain 586.919 nm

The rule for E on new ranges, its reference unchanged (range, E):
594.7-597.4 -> 595.632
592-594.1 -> 592.622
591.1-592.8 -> 592.622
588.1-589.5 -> 588.543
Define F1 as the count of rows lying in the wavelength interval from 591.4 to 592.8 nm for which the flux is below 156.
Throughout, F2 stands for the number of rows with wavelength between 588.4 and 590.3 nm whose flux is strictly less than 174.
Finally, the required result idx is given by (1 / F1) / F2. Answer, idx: 0.2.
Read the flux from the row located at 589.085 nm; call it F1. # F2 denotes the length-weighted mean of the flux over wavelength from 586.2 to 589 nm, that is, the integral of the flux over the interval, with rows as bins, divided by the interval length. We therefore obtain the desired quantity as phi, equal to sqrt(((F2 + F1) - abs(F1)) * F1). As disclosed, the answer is 135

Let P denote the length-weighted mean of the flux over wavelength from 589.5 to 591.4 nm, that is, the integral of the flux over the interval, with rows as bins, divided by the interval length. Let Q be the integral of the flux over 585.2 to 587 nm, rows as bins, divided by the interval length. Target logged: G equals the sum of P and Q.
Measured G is 308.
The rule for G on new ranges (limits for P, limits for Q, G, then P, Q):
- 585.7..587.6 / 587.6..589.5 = 301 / 167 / 134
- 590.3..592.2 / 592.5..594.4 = 337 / 160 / 177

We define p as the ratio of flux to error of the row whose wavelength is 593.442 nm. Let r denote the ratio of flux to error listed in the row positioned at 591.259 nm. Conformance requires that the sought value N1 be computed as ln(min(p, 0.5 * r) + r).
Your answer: 2.57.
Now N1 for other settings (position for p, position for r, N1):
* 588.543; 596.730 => 2.72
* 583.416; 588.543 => 2.84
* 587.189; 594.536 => 2.67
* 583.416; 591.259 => 2.57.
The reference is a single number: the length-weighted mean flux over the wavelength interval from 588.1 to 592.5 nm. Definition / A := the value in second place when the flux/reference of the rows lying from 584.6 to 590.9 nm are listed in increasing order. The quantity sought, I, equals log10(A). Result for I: -0.134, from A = 0.73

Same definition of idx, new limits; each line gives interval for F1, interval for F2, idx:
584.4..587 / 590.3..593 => 0.0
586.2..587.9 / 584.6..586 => 0.3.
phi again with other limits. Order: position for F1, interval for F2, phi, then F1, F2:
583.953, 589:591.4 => 158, 165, 151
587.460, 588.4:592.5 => 162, 172.7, 152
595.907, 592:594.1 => 170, 166.8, 173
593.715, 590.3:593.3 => 169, 173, 165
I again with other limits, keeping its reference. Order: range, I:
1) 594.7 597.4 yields 0.013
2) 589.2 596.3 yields -0.061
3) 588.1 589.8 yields -0.112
